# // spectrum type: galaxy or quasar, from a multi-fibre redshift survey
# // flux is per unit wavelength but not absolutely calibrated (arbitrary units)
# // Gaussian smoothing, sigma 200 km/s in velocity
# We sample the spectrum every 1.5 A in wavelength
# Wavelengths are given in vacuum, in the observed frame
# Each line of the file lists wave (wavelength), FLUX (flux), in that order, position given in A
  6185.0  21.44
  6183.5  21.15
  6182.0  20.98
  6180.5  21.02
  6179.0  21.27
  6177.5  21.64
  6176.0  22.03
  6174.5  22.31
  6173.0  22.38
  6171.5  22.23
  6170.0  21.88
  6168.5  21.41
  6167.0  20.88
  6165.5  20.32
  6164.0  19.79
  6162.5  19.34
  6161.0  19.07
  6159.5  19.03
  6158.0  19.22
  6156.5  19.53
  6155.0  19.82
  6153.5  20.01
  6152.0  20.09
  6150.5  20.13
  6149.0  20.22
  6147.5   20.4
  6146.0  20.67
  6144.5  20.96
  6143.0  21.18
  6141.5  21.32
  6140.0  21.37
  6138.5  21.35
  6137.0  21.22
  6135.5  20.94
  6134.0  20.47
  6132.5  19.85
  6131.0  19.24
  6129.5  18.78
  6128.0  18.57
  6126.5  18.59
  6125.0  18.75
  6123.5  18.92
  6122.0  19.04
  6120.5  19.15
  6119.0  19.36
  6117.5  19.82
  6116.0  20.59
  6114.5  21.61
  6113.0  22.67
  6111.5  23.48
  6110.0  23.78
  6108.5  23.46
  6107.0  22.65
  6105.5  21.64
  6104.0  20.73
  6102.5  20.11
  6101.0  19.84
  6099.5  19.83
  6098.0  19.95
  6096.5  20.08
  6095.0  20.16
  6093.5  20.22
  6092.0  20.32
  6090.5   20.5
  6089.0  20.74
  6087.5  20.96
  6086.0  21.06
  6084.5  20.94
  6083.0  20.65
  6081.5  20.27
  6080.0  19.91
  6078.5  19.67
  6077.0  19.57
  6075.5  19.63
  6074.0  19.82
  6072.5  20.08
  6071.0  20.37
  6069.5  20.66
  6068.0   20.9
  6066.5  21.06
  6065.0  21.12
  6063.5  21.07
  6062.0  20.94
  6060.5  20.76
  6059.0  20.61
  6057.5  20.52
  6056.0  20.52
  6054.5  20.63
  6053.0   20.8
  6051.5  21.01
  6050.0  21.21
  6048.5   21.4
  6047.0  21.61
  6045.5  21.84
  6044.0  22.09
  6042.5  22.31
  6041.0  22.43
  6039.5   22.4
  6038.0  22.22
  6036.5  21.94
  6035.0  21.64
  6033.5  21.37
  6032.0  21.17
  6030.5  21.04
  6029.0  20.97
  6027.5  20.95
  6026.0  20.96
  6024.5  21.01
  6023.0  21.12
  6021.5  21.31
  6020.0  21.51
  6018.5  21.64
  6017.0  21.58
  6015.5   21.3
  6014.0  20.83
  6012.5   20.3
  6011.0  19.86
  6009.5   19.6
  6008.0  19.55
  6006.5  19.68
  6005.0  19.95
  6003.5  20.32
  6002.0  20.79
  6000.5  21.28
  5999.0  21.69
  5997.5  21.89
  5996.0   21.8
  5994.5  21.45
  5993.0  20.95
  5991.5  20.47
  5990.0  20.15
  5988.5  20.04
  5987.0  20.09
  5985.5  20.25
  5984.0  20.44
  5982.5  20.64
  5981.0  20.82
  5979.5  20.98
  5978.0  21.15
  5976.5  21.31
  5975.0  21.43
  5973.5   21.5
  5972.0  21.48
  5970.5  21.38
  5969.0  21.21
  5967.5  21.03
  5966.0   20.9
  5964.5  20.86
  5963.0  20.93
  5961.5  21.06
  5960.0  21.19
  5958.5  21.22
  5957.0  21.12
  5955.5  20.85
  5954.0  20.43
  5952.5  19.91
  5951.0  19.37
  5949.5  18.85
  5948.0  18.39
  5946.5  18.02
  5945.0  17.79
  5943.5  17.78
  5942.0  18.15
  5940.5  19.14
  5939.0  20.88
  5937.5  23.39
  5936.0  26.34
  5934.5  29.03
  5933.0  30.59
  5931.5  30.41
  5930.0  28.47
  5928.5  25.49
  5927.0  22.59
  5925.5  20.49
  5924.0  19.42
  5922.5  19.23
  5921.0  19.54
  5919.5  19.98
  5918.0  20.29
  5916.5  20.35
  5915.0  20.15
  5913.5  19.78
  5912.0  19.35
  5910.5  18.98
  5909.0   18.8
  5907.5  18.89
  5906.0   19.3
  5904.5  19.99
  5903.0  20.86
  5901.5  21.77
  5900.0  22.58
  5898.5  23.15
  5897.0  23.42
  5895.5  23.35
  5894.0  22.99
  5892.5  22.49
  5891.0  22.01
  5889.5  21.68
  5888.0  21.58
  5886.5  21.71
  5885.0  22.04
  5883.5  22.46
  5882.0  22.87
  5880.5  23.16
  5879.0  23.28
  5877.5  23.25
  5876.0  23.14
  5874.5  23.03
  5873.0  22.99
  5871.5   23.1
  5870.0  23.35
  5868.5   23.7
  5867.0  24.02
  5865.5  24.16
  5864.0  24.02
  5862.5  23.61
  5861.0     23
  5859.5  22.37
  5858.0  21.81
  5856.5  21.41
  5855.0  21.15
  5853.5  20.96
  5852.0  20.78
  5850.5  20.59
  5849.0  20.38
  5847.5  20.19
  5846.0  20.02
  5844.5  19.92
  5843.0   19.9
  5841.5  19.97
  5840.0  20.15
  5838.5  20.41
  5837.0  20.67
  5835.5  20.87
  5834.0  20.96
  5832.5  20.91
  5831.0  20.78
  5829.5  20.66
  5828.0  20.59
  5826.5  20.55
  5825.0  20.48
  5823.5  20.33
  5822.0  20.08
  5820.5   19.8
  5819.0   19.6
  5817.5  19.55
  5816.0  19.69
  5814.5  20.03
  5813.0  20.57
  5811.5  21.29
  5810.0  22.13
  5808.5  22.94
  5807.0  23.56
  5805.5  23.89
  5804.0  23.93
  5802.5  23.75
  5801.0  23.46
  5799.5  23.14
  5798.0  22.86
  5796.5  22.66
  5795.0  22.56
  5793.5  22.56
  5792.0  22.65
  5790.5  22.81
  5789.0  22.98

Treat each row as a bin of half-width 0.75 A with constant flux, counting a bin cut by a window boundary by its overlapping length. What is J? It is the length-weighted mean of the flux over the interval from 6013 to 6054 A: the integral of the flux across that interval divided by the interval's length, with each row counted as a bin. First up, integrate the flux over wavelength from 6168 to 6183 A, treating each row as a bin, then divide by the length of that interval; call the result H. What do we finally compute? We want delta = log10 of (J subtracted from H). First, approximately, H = 21.7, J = 21.5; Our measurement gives -0.60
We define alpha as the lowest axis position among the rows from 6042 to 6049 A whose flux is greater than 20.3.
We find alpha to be 6042.5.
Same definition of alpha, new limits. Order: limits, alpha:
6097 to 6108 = 6104.0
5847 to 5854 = 5849.0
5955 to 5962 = 5955.5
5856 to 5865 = 5856.5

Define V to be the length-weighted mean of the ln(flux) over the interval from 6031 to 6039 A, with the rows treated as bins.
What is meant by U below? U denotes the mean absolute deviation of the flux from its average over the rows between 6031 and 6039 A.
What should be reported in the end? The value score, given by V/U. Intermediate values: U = 0.33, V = 3.08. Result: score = 9.3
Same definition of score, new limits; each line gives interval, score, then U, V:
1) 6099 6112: 2.1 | 1.44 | 3.08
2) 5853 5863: 3.8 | 0.81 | 3.09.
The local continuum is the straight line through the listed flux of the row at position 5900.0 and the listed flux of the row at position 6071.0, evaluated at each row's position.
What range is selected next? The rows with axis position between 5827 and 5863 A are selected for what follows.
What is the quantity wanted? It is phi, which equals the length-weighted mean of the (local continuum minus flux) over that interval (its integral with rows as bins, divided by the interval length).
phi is 2.39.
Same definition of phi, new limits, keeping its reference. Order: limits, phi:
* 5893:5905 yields 0.28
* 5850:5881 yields 0.30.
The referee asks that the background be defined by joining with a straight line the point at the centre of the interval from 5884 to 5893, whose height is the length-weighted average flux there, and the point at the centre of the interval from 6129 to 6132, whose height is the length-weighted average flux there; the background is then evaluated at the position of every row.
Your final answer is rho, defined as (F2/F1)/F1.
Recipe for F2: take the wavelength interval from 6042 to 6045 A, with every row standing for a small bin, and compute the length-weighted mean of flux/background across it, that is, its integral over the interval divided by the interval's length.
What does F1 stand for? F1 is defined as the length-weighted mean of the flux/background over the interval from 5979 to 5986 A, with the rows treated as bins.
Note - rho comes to 1.12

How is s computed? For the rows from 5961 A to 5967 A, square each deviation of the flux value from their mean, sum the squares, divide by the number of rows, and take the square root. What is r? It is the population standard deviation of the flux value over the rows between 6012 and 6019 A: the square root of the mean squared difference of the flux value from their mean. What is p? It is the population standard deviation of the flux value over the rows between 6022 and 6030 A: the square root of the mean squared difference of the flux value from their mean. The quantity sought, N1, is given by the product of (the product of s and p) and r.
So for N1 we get 0.00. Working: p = 0.06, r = 0.50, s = 0.1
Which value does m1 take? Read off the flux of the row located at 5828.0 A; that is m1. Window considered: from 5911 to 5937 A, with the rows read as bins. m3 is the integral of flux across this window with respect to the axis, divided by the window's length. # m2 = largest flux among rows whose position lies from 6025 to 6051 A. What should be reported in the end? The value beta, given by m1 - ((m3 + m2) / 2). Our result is -2.1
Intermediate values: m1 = 20.59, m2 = 22.43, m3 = 23.0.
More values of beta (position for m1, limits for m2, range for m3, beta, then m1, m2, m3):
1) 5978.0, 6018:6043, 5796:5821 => -1.0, 21.15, 22.43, 21.9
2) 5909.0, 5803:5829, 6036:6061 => -3.9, 18.8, 23.93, 21.4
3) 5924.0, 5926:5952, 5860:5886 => -7.5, 19.42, 30.59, 23.2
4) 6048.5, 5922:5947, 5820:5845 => -4.1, 21.4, 30.59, 20.4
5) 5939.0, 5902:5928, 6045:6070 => -0.9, 20.88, 22.59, 21.0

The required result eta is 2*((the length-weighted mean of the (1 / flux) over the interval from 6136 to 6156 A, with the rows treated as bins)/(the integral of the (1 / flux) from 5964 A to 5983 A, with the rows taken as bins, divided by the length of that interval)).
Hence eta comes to 2.05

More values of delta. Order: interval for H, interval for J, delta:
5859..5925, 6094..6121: -0.14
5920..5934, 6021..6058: 0.42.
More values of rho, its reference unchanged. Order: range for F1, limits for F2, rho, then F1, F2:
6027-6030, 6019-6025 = 0.98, 1.034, 1.04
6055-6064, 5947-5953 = 0.83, 1.040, 0.90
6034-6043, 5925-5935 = 1.04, 1.097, 1.25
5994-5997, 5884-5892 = 0.91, 1.048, 1.00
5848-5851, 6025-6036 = 1.25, 0.914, 1.04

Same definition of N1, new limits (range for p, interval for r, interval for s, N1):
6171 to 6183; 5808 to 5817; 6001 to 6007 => 0.26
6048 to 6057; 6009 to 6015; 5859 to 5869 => 0.09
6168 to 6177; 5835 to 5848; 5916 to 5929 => 0.20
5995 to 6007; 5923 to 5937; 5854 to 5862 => 2.15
